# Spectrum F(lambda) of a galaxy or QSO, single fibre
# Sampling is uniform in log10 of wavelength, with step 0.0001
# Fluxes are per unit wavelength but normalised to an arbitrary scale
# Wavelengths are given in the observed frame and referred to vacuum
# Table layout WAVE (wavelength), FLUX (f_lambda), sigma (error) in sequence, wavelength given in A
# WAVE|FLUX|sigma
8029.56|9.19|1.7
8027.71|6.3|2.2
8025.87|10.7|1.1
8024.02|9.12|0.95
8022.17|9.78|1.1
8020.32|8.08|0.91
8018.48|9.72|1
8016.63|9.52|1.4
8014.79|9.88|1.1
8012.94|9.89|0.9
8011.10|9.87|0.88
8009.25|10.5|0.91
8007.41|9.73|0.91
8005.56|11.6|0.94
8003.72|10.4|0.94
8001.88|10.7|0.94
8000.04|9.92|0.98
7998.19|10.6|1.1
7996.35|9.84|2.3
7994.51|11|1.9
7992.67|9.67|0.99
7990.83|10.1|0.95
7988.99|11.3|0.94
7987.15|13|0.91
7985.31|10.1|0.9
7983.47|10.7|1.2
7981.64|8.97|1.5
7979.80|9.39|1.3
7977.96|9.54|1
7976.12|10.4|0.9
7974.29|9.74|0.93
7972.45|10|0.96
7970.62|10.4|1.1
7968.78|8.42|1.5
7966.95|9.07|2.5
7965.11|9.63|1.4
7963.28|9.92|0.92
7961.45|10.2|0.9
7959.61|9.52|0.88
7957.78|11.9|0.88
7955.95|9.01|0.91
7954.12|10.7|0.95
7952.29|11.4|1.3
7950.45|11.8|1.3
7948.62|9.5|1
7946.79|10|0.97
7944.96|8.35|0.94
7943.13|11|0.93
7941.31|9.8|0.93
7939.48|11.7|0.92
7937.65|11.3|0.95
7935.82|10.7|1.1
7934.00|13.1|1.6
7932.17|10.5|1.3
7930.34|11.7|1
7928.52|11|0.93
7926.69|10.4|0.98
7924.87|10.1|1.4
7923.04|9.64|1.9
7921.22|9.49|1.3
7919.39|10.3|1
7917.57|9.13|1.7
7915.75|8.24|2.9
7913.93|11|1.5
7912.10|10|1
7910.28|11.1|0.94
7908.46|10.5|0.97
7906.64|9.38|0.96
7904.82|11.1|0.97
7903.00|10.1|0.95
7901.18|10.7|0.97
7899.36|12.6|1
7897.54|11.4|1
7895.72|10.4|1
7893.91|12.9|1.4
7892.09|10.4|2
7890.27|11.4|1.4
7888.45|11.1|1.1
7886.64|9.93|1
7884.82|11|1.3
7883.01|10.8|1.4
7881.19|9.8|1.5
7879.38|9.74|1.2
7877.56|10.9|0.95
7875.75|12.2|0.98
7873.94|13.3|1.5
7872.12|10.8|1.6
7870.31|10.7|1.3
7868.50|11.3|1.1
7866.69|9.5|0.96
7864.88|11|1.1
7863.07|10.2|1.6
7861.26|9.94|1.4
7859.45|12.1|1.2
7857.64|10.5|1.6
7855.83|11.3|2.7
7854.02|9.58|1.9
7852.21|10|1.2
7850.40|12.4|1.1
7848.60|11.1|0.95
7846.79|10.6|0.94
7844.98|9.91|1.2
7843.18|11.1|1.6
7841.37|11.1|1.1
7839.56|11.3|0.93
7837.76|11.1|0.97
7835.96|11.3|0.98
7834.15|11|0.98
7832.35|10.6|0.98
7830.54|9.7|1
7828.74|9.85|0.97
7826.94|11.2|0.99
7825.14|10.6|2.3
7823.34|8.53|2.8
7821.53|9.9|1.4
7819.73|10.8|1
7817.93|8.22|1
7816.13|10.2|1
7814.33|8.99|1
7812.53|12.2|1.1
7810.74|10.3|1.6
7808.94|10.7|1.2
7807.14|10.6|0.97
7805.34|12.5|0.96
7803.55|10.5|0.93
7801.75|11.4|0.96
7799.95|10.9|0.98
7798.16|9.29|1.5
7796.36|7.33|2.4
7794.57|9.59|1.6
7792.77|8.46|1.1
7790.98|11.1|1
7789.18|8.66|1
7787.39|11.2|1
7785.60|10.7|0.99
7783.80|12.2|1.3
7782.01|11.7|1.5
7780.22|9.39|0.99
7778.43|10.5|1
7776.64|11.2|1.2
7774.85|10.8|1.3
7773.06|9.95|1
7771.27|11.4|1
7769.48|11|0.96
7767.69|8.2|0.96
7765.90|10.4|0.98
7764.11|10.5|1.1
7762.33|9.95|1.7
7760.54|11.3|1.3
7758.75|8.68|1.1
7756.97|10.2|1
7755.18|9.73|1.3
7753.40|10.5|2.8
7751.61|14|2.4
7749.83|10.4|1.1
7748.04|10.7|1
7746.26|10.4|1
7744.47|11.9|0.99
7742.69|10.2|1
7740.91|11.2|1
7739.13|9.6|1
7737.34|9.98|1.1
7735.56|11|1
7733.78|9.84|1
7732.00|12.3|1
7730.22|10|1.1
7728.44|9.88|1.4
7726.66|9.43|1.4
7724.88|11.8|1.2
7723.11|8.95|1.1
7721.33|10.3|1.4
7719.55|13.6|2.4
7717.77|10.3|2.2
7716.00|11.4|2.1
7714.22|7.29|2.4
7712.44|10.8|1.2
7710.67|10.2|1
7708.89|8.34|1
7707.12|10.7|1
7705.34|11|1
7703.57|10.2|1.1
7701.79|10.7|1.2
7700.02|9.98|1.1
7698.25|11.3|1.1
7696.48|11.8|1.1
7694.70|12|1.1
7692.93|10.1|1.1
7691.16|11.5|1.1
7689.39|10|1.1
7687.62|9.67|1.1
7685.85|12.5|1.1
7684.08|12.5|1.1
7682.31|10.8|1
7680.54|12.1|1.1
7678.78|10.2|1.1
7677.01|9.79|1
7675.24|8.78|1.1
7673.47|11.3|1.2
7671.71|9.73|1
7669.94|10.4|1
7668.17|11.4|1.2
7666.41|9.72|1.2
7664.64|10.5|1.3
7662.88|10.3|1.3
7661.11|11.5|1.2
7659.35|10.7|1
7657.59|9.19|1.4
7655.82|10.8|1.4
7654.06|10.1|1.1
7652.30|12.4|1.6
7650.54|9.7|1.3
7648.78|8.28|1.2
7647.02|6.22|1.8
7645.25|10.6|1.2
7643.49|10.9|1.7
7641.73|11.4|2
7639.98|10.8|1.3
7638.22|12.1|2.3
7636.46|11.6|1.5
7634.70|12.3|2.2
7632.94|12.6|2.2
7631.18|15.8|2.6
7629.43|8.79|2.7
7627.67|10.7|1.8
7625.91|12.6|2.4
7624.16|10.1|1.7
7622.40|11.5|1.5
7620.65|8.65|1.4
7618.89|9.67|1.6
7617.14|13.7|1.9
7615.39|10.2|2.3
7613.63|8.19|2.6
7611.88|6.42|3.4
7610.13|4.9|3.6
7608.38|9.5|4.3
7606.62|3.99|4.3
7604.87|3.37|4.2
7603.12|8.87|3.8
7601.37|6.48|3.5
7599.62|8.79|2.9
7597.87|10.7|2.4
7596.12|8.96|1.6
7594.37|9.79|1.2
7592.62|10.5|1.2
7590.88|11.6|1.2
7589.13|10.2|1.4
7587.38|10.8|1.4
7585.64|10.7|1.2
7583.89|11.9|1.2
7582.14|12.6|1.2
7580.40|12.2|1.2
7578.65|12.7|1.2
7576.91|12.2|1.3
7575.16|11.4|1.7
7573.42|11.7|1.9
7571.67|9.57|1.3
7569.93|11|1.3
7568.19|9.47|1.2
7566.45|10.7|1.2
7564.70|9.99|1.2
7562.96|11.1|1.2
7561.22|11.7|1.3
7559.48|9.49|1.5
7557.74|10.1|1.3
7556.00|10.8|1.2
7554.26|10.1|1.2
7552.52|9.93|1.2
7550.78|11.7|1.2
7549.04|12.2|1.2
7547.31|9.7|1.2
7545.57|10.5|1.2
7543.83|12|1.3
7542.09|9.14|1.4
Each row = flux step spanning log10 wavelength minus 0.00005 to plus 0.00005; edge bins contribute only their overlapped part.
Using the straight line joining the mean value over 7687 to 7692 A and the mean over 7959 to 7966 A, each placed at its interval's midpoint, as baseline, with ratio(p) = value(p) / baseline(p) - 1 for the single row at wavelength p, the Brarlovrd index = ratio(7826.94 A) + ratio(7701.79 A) 0.14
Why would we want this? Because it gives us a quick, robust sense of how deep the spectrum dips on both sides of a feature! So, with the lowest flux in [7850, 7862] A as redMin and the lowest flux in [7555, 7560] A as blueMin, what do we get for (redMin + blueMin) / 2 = 9.5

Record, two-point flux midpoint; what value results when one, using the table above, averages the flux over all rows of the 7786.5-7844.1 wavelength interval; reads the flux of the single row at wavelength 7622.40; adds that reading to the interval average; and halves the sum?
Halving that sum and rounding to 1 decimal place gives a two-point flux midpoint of 10.9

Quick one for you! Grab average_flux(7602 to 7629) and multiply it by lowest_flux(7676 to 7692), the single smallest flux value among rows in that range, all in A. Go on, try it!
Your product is 85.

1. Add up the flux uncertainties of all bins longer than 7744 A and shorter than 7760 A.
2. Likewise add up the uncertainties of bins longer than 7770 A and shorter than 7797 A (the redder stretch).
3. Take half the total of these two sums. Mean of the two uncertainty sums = 16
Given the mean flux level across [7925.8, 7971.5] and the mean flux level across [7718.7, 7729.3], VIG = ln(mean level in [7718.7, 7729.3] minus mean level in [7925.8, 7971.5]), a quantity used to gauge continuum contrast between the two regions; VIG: -1.5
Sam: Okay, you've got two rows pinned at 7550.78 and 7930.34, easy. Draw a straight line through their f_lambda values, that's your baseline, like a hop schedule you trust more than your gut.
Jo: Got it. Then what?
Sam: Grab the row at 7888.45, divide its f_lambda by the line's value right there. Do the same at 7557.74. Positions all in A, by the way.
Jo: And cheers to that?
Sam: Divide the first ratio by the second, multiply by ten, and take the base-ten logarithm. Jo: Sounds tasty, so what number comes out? 1.04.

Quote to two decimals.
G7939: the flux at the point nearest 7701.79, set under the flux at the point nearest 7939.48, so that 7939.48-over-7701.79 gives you 1.09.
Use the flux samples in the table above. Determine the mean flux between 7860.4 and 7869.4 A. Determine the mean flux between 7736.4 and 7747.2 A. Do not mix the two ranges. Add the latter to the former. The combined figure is 20.9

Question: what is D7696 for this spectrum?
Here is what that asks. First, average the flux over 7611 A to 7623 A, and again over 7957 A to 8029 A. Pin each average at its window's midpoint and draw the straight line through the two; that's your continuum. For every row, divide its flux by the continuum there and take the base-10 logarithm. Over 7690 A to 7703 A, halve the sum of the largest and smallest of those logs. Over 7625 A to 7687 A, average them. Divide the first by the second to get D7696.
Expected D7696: 1.2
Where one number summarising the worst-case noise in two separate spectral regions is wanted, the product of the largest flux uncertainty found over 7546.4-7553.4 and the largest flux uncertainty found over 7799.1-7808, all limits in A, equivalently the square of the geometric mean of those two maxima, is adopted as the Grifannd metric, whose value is 1.2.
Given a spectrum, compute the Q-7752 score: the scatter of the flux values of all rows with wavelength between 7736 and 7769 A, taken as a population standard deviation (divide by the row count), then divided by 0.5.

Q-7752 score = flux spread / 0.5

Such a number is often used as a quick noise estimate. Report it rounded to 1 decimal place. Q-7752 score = 2.4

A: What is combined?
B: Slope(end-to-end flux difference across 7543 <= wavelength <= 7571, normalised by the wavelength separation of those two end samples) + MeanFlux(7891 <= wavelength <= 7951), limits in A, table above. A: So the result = 10.5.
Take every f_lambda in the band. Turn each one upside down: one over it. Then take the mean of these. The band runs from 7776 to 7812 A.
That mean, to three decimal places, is 0.098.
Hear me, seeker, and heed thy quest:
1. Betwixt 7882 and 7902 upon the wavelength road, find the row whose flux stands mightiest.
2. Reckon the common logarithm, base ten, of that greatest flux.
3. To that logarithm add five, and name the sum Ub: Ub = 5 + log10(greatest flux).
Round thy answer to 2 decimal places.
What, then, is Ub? 6.11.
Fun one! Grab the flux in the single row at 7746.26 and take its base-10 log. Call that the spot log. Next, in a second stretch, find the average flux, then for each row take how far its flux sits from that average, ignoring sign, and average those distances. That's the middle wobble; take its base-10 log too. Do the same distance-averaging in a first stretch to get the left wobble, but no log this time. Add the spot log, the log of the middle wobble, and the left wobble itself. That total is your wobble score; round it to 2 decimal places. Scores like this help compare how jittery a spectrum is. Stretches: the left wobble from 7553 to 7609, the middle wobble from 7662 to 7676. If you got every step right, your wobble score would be 2.25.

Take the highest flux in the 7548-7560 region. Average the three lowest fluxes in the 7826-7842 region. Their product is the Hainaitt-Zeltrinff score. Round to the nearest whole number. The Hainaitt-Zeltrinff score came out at 123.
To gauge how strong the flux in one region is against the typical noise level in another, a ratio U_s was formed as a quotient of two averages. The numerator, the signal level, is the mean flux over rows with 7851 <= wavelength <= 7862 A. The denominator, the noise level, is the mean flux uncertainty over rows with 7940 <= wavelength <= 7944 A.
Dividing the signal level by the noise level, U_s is 11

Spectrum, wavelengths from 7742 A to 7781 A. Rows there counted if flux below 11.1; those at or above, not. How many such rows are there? 17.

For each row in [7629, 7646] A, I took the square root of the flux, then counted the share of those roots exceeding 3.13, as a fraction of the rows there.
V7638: 0.90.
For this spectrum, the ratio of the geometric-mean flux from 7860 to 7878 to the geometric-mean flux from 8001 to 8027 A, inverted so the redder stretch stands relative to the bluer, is 0.91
